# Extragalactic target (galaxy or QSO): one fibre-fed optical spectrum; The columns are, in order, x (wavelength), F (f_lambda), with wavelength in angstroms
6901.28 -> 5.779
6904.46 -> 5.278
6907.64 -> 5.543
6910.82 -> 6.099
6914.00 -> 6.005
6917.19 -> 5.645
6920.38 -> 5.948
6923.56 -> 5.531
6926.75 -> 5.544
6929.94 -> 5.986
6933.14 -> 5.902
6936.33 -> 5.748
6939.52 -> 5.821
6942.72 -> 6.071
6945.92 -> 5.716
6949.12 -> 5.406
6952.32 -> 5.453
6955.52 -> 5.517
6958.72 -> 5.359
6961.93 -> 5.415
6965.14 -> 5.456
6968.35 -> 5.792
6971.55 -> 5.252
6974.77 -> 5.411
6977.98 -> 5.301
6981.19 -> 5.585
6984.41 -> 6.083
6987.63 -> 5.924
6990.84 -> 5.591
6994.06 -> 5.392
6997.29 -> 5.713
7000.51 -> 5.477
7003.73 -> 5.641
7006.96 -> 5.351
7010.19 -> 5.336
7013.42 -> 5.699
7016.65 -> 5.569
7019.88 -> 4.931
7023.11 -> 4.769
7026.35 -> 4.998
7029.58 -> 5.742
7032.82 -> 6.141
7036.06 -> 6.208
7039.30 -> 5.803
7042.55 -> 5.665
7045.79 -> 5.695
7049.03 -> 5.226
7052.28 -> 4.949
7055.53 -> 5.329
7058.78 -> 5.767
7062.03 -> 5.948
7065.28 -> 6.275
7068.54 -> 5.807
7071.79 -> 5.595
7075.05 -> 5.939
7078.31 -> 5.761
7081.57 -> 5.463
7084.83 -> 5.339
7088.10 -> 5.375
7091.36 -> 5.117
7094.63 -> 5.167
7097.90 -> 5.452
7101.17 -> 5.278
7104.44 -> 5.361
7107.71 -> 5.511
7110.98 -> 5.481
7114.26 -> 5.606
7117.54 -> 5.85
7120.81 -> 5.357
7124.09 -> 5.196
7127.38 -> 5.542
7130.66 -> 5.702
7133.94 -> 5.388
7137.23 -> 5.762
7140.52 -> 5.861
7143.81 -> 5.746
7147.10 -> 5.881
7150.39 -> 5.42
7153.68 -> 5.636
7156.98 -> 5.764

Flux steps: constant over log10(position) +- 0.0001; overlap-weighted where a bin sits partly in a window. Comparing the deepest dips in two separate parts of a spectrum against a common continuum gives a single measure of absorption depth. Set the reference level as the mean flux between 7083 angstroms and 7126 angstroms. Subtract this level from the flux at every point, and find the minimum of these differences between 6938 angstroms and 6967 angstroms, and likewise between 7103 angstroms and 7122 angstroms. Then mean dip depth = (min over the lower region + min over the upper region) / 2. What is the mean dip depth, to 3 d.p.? -0.034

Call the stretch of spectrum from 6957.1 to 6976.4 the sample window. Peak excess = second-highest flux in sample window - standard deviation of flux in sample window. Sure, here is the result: 5.3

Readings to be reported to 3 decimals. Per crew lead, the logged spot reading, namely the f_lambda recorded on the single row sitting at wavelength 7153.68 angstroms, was 5.636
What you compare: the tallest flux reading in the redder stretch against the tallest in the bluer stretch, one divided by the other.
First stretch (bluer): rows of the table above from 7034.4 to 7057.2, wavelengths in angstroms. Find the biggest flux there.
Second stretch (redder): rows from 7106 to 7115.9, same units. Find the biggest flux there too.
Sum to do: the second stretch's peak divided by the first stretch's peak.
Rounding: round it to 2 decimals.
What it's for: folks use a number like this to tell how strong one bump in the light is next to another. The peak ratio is 0.90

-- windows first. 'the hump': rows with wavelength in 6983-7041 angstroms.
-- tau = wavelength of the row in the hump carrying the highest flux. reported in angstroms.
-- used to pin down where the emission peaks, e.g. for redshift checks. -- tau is 7036.06 angstroms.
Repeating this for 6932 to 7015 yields 6984.41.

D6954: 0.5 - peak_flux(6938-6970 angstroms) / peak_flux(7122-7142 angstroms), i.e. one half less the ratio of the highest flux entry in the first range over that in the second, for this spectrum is -0.54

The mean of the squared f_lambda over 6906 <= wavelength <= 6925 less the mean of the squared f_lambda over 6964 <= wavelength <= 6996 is 2.4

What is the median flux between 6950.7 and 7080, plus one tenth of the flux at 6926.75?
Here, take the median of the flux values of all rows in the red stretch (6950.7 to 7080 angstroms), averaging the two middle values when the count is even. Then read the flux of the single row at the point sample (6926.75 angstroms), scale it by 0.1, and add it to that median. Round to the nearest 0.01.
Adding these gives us 6.14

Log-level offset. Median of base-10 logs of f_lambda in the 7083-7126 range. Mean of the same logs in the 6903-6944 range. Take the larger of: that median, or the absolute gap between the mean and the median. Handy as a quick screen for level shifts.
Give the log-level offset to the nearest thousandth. 0.729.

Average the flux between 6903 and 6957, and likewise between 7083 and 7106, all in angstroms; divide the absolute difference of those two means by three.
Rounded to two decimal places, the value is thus 0.14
